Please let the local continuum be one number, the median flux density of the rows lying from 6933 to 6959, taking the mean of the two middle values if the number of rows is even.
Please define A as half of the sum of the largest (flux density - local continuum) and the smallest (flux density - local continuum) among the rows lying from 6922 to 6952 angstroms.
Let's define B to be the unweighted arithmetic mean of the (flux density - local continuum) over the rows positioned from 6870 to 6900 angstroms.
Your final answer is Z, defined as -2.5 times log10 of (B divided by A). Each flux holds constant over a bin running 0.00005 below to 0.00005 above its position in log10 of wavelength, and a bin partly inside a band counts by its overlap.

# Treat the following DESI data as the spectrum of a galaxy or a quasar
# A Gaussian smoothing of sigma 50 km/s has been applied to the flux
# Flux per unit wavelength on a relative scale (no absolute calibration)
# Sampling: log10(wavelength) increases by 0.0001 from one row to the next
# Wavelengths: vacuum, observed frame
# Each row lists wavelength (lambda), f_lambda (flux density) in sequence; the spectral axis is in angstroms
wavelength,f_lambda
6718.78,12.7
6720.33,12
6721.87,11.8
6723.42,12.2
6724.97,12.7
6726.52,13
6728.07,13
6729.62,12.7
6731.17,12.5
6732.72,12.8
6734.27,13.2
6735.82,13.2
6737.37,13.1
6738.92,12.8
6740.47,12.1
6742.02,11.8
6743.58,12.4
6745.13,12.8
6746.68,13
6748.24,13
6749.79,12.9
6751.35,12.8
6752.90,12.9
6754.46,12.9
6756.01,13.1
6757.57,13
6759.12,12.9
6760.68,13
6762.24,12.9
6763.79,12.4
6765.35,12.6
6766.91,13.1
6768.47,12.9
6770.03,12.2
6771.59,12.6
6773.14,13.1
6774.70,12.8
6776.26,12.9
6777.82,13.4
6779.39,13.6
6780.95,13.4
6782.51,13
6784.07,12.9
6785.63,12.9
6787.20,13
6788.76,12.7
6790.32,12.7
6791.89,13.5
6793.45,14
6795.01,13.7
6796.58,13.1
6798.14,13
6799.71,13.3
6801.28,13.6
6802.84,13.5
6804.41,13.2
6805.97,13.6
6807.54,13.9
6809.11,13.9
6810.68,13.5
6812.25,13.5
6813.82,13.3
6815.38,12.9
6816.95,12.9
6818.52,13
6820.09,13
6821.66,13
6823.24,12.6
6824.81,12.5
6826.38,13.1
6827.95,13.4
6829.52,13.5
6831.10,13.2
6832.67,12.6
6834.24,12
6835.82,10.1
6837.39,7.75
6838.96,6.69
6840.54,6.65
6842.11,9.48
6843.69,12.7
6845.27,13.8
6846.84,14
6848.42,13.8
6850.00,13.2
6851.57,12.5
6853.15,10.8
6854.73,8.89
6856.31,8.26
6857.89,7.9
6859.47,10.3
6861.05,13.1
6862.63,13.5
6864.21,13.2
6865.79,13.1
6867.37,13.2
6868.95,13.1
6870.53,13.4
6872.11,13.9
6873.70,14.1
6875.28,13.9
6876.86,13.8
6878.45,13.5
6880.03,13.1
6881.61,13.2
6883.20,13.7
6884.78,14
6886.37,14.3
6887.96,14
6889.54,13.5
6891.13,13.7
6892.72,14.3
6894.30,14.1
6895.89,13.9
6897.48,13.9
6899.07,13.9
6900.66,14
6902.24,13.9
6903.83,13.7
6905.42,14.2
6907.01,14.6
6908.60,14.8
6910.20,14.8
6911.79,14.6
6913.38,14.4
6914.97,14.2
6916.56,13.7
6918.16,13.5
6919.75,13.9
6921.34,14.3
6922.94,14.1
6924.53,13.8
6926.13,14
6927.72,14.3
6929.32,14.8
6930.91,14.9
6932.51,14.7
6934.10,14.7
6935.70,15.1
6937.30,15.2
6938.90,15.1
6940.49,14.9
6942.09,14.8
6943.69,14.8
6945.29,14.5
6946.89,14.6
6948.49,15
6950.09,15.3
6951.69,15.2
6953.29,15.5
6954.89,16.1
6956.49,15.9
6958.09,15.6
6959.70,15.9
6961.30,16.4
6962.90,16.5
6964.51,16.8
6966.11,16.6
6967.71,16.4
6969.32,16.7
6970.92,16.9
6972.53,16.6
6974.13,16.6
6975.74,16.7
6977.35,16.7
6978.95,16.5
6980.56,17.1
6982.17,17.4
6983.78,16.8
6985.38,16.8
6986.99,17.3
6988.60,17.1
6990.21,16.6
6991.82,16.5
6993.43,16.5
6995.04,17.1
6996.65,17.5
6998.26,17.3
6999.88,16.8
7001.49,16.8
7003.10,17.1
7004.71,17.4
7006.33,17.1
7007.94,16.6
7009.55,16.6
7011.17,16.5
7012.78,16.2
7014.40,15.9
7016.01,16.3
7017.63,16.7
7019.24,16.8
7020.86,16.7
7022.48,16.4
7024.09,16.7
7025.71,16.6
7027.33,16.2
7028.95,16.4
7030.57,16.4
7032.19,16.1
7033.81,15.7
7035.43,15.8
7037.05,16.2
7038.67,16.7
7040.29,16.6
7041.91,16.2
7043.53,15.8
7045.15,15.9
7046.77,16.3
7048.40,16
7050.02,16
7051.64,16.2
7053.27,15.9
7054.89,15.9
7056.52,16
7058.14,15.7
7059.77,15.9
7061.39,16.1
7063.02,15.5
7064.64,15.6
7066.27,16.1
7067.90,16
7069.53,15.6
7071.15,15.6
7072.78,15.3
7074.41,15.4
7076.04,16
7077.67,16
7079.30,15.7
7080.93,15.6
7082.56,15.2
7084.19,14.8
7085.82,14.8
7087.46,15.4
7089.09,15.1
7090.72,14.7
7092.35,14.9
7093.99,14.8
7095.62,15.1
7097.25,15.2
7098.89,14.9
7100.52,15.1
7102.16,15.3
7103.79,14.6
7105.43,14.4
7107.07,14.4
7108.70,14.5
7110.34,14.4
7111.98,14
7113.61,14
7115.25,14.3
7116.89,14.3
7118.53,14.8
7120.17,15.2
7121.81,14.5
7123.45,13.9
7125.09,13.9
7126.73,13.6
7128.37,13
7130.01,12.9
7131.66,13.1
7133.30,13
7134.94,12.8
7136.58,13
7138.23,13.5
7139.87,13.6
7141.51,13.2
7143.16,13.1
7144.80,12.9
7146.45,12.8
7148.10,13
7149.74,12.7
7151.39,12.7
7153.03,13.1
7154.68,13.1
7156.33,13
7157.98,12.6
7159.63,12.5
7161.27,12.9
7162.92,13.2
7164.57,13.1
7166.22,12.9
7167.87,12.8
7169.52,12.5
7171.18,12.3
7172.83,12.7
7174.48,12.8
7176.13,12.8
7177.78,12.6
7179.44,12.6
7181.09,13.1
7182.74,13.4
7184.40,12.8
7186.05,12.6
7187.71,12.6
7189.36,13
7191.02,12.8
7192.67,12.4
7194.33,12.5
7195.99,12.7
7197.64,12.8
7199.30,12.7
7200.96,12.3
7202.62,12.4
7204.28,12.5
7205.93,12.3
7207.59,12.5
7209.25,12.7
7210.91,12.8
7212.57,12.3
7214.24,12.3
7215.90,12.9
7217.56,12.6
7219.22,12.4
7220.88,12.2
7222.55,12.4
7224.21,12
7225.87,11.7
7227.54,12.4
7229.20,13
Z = -0.9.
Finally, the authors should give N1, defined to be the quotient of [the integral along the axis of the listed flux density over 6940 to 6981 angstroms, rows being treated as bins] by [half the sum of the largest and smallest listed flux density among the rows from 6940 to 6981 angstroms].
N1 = 41.4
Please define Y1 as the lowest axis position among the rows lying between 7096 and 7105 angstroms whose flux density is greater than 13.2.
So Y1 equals 7097.25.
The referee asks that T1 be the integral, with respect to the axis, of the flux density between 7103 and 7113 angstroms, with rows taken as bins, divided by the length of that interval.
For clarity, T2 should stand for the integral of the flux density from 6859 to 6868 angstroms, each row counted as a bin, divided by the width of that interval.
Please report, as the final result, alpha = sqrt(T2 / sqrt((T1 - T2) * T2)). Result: 1.69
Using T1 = 14.4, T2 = 12.81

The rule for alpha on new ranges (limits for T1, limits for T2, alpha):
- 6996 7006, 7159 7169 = 1.32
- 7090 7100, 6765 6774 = 1.55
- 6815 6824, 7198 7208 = 2.33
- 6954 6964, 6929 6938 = 1.89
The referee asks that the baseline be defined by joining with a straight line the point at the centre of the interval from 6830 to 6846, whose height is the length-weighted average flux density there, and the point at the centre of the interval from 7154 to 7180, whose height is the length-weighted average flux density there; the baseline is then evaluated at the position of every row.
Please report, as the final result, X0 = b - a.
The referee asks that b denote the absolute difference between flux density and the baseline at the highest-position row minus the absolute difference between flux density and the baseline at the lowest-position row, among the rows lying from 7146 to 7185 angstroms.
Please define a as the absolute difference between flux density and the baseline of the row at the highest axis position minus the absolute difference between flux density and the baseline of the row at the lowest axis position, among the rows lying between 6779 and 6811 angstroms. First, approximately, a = -0.3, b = -0.1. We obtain 0.2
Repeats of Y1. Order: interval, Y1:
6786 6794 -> 6791.89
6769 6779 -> 6777.82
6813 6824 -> 6813.82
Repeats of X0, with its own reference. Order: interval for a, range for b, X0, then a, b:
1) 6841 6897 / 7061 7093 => -3.3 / 1.9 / -1.4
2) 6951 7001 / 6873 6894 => -1.2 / 1.3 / 0.1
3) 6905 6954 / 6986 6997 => -0.8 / 1.0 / 0.1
